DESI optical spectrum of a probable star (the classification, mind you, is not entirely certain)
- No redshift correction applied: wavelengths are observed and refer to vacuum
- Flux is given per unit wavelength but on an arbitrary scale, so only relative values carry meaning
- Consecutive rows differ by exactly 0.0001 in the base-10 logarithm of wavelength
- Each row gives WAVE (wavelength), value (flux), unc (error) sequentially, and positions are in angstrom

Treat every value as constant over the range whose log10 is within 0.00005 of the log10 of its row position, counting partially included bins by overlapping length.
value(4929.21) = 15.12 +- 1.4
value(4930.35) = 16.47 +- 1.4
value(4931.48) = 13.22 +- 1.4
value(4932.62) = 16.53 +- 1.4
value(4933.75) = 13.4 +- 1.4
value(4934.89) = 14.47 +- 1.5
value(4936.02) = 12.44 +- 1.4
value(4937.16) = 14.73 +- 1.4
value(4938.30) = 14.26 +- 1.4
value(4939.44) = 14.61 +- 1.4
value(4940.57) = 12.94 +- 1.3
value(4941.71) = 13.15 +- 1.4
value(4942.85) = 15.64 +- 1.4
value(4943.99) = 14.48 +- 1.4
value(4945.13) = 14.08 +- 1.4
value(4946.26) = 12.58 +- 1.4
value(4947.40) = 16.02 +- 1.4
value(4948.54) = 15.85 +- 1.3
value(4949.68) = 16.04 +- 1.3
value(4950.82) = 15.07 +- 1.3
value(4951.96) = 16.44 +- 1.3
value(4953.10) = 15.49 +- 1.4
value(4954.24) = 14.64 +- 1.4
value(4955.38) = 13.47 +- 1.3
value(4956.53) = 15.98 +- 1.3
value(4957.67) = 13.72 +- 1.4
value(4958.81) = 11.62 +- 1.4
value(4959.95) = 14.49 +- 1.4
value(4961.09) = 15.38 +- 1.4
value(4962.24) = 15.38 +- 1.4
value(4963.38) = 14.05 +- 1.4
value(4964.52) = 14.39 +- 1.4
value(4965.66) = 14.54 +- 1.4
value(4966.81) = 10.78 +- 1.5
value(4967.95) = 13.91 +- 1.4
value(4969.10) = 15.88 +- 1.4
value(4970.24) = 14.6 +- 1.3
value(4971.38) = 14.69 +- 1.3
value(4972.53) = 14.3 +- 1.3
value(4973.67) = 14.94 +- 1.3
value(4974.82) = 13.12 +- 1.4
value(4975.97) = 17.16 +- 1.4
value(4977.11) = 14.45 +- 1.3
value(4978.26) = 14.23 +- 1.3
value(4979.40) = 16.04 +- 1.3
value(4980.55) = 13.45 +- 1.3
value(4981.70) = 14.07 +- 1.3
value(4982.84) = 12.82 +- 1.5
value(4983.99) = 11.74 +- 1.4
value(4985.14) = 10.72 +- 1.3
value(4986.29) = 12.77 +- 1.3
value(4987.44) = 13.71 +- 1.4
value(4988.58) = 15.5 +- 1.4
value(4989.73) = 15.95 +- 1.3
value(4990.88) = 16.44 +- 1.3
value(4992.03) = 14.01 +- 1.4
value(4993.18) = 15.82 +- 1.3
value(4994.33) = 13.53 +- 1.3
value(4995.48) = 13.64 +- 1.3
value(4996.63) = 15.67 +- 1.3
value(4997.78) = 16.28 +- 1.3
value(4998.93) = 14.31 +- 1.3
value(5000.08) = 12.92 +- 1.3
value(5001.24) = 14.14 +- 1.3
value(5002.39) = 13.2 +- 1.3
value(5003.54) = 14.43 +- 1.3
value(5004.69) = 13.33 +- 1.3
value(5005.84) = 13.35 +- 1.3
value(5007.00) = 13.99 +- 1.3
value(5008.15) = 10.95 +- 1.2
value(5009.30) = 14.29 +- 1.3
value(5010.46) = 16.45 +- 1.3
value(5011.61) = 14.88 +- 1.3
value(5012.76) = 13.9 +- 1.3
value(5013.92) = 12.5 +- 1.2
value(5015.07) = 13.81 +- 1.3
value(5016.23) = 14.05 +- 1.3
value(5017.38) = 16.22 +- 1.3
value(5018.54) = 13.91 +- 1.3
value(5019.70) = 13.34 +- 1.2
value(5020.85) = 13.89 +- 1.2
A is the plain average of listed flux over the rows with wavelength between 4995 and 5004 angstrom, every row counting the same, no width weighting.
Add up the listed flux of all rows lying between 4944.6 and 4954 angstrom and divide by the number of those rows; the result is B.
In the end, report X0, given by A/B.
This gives 0.94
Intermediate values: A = 14.3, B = 15.2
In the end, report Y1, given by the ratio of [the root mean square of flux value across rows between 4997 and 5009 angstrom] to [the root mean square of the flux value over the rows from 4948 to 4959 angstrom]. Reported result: 0.923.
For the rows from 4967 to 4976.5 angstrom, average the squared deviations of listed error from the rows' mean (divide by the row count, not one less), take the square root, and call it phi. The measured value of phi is 0.050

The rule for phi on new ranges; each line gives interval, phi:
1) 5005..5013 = 0.035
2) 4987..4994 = 0.050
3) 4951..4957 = 0.049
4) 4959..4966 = 0.000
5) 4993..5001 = 0.000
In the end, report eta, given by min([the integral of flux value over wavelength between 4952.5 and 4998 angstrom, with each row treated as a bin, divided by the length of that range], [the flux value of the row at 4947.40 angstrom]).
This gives 14.3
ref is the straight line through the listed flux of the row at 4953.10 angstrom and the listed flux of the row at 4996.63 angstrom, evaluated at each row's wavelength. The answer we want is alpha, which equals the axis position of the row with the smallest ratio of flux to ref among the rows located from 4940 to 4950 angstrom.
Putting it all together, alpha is 4946.26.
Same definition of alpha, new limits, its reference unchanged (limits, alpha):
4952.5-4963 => 4958.81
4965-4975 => 4966.81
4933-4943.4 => 4936.02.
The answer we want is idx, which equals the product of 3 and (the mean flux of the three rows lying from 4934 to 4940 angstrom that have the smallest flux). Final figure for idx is 41.2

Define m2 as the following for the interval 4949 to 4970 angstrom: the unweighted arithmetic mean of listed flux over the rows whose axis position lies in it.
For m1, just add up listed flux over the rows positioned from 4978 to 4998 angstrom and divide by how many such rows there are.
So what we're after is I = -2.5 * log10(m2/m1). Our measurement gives -0.02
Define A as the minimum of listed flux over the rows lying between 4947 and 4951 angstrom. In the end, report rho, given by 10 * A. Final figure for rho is 151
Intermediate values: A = 15.07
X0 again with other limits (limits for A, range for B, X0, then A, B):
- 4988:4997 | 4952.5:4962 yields 1.05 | 15.1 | 14.3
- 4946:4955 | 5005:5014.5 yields 1.11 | 15.3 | 13.8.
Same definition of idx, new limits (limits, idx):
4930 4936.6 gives 39.1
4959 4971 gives 38.7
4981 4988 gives 35.2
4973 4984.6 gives 37.7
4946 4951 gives 43.5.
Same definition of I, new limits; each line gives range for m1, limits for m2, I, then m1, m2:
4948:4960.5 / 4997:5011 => 0.06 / 14.8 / 14.0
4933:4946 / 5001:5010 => 0.04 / 14.0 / 13.5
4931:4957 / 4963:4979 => 0.02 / 14.6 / 14.4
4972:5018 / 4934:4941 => 0.02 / 14.2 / 13.9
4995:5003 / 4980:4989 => 0.10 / 14.3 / 13.1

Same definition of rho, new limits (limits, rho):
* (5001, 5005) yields 132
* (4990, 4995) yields 135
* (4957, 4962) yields 116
